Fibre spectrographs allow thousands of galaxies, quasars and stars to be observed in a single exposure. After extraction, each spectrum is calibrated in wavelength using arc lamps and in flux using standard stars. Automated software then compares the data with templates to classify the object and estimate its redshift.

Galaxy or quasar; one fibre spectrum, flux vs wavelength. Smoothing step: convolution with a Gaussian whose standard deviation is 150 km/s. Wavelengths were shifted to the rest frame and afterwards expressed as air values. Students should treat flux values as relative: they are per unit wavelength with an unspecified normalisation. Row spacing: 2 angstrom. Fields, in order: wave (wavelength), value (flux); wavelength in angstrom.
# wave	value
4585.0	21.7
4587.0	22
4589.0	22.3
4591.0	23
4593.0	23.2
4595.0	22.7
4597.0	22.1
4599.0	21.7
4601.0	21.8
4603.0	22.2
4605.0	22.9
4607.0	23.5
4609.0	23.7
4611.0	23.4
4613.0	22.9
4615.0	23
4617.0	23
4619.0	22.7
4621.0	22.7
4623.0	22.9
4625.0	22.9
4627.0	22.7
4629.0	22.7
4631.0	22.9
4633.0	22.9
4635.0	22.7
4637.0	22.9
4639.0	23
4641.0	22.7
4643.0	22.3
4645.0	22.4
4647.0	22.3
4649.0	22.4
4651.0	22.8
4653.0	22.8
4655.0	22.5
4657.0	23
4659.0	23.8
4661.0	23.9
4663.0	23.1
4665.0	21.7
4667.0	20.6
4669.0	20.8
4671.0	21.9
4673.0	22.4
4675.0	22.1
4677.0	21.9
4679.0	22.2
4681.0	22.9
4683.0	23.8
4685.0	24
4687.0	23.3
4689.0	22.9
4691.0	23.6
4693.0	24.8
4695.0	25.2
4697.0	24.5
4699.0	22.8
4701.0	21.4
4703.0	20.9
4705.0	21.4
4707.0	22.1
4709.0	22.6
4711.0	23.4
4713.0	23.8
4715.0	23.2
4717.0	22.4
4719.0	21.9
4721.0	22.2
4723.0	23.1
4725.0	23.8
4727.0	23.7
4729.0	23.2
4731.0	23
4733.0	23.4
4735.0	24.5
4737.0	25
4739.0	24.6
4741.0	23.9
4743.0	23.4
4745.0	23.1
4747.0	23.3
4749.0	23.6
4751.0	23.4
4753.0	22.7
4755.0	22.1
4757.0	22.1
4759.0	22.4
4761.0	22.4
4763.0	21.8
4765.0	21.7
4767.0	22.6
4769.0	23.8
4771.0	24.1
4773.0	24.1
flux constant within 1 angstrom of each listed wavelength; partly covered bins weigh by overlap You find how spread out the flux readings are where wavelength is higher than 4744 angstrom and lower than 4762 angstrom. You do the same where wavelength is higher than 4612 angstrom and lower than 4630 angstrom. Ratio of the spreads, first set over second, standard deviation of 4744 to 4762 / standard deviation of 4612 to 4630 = 4.3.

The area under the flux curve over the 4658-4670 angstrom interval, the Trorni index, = 268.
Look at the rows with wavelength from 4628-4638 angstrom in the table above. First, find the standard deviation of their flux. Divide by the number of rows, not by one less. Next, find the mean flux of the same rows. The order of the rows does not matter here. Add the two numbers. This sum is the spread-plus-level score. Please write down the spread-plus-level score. 22.9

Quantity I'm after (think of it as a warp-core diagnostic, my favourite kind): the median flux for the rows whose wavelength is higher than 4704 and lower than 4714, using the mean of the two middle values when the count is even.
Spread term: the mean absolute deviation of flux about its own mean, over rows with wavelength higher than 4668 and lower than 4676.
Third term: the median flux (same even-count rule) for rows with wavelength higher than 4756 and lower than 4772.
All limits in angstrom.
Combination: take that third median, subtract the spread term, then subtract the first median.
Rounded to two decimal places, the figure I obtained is -0.70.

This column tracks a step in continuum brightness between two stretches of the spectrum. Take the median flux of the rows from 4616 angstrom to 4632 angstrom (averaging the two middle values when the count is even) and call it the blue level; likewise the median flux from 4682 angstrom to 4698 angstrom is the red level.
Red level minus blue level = 1.1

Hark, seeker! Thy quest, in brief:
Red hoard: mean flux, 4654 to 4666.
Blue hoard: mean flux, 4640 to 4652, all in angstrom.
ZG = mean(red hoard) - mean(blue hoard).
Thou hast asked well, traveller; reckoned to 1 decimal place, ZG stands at 0.5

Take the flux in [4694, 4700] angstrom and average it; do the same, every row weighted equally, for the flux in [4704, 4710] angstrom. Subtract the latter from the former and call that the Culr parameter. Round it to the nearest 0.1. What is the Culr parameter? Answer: 2.1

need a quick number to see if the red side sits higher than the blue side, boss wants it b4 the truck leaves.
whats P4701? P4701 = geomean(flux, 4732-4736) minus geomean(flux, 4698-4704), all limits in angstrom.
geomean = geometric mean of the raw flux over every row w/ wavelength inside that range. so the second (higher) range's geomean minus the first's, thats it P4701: 2.3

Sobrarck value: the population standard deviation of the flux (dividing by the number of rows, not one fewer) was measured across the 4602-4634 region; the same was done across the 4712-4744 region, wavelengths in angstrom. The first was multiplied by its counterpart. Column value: 0.28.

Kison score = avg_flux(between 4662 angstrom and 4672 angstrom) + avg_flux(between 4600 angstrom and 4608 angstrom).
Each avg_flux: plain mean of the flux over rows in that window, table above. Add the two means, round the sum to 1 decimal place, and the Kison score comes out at 44.2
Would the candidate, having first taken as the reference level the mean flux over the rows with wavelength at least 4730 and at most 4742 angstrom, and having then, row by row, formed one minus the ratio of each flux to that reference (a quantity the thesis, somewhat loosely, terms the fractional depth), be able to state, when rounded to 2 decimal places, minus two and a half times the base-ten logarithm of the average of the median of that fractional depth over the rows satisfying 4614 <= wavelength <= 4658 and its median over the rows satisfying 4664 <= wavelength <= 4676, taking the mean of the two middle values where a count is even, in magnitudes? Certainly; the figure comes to 2.82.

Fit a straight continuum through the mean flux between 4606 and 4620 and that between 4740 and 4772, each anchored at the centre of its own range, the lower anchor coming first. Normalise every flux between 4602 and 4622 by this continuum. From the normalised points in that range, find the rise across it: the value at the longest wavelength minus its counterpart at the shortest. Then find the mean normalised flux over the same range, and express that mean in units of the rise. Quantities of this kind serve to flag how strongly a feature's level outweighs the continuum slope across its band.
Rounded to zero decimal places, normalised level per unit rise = 43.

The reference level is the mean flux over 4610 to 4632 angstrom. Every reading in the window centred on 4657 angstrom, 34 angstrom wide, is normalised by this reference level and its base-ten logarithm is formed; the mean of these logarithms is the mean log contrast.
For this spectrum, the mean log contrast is -0.0090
